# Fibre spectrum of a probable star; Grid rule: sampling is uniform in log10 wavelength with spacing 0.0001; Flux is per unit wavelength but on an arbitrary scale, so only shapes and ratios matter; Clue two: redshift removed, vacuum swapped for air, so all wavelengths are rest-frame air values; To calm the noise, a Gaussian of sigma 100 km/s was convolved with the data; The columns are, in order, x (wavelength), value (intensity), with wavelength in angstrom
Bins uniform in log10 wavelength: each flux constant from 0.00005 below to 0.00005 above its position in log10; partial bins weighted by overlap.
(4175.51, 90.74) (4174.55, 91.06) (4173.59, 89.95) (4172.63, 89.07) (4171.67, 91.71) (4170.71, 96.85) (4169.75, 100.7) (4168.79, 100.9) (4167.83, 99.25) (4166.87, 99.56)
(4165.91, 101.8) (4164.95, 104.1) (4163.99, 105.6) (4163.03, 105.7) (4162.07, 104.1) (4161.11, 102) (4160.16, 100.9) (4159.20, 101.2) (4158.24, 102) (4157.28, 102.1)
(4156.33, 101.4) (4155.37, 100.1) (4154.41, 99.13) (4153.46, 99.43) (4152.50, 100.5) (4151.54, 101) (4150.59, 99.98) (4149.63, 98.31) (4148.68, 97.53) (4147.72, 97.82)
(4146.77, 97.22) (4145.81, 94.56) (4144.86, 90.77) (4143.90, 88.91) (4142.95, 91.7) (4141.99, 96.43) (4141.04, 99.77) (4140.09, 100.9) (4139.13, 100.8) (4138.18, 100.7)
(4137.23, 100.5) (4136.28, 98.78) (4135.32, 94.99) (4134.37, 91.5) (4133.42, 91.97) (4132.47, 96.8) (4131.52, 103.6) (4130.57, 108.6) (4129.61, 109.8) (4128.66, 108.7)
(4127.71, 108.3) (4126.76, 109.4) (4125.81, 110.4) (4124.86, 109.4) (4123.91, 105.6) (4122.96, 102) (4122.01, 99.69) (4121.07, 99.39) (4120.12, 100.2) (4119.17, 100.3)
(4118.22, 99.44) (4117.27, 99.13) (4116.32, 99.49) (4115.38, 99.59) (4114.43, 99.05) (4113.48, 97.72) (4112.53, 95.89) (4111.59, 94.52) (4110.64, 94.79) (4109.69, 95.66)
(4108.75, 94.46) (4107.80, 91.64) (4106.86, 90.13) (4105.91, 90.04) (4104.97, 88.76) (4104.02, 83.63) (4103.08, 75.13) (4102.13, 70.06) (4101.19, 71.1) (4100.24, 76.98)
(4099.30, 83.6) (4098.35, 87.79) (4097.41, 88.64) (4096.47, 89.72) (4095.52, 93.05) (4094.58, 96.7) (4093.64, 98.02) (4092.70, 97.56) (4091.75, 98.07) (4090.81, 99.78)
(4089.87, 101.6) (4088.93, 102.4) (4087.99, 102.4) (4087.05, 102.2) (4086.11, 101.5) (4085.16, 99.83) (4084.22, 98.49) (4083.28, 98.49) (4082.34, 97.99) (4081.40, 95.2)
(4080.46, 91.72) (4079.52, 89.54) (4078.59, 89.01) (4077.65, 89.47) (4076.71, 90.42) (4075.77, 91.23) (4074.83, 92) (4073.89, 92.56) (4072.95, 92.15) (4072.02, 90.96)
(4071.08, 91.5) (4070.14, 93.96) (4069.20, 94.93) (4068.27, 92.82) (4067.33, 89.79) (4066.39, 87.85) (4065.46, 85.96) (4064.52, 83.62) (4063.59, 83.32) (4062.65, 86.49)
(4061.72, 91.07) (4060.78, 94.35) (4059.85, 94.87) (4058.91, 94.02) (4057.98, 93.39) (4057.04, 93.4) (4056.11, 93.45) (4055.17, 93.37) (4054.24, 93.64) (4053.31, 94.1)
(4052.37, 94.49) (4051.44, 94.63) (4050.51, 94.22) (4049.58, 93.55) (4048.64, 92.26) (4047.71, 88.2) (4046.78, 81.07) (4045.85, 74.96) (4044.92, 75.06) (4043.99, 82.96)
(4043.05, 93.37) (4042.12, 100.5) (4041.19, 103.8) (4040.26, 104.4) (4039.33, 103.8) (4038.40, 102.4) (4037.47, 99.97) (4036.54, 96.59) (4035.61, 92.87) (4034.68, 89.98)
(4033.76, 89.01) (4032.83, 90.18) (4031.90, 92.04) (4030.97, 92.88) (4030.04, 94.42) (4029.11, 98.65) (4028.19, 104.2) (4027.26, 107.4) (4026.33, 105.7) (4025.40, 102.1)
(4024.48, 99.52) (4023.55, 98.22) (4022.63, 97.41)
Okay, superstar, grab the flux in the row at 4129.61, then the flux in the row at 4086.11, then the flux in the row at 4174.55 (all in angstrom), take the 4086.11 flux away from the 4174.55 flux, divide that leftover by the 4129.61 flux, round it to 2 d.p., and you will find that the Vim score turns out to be -0.10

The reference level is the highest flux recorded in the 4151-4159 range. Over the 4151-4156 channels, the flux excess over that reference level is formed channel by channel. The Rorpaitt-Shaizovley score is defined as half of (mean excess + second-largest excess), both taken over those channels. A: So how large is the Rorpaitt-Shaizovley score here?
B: -2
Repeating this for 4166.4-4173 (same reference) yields -3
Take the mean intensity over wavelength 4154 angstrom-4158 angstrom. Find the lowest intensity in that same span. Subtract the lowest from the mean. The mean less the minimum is 1.6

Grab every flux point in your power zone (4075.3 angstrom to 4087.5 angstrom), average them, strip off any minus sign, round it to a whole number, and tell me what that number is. 95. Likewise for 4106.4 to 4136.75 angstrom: 100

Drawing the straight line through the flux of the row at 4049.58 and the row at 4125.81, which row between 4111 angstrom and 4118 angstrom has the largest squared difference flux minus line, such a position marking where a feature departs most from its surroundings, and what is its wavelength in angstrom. 4111.59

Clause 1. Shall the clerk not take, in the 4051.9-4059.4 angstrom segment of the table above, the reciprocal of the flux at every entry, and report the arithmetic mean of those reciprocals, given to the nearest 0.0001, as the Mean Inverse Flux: 0.0107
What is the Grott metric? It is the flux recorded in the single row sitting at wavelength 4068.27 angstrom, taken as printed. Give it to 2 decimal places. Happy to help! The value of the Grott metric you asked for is 92.82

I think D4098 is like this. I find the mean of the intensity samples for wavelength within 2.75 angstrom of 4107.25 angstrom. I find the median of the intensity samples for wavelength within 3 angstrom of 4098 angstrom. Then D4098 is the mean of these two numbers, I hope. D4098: 90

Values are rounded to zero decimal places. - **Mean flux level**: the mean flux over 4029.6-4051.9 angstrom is 93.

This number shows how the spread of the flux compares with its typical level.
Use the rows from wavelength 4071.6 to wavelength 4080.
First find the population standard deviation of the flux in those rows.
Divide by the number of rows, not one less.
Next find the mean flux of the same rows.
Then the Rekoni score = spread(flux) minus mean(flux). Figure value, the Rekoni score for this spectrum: -90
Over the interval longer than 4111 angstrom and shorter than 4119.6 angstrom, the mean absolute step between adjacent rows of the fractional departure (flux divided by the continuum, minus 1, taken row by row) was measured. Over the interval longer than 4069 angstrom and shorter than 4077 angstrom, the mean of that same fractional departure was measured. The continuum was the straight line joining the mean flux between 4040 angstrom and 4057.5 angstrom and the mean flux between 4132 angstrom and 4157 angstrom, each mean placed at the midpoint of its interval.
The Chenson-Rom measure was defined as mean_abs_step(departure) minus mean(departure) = 0.018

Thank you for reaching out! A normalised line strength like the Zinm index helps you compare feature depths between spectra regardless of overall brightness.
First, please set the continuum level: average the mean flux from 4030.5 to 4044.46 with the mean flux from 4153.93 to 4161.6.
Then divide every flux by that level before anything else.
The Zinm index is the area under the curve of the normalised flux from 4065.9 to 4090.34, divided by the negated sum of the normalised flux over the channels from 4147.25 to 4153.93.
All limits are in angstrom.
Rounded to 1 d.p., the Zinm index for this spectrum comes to -3.3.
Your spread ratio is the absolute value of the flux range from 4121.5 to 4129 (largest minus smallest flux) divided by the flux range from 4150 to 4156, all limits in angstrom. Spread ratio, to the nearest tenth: 5.7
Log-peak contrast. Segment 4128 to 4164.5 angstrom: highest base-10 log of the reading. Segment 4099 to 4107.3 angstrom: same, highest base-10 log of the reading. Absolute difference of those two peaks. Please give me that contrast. 0.086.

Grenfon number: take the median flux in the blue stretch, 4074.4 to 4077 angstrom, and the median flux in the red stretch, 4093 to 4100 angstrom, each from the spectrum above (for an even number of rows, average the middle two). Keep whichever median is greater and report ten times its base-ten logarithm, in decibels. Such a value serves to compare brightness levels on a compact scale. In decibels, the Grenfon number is 19.6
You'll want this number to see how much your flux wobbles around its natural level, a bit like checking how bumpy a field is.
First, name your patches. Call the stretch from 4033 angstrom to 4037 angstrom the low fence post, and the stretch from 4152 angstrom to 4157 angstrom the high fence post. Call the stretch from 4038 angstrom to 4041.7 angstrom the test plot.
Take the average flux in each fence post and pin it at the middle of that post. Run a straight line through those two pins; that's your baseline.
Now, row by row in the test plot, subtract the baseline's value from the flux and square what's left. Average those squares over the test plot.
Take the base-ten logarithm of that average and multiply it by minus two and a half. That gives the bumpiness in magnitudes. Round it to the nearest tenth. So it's -5.2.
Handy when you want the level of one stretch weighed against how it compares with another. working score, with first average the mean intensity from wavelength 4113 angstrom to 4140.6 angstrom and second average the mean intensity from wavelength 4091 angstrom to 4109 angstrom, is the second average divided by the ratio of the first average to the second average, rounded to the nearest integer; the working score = 76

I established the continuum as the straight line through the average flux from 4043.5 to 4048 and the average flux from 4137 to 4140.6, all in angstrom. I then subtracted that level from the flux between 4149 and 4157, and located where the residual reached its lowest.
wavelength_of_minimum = 4154.41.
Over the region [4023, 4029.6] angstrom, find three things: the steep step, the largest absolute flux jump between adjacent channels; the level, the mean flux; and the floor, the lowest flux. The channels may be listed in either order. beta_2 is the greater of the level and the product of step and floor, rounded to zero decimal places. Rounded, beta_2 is 545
